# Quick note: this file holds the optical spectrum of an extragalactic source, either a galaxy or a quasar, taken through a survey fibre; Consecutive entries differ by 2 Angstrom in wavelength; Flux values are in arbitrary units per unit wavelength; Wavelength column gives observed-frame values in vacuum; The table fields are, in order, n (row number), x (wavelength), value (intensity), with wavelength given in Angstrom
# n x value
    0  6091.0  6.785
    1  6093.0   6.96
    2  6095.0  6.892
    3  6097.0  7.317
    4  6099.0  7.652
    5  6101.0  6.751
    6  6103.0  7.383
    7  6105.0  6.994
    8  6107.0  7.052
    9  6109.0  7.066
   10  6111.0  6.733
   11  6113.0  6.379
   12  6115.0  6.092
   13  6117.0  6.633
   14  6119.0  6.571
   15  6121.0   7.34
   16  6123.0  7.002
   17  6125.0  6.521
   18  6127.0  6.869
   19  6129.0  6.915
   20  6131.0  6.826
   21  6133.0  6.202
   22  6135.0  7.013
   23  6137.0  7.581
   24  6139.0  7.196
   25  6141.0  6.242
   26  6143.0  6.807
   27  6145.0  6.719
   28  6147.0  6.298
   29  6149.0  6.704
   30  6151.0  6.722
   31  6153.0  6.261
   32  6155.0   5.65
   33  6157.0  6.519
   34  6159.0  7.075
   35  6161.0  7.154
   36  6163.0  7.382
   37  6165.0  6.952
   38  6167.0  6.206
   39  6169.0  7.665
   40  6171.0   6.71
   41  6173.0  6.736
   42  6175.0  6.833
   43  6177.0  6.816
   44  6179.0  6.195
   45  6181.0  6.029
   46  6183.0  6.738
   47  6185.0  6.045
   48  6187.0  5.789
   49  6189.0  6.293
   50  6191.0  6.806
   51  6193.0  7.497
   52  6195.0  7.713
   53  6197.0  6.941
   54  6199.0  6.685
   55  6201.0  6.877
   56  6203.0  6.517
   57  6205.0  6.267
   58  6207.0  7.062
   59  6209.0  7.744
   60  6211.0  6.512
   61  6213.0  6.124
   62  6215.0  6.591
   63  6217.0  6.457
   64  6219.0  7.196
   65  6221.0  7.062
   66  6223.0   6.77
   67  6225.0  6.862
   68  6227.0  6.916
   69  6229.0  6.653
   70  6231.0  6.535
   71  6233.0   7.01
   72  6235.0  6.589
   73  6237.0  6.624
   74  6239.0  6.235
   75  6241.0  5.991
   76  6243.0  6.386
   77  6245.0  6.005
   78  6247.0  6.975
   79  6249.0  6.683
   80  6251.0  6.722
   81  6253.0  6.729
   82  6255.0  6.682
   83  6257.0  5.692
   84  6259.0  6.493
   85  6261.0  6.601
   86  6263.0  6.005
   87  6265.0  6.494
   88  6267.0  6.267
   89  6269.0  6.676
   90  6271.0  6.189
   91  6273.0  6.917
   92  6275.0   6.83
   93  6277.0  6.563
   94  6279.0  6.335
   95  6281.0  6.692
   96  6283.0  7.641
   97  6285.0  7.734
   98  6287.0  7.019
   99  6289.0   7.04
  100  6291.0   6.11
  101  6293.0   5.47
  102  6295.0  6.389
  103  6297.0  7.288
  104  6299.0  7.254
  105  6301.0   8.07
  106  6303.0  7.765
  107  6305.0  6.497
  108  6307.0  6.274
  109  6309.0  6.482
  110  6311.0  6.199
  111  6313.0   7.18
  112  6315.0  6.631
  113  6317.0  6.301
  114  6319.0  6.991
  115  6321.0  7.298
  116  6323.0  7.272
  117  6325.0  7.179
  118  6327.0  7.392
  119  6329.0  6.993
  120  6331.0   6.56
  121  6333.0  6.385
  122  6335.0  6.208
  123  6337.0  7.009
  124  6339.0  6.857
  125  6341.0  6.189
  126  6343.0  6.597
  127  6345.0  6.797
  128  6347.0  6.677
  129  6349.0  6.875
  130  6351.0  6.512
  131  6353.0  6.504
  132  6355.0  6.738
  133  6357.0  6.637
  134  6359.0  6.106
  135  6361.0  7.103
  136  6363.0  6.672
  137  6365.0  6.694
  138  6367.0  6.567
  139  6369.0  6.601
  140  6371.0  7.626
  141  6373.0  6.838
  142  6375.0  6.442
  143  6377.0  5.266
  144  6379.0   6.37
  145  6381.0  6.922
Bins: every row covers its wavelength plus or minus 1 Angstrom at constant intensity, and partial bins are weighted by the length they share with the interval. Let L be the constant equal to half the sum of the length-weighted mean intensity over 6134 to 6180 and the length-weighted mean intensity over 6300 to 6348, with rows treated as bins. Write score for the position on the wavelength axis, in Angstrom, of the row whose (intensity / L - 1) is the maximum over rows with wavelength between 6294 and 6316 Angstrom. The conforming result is 6301.0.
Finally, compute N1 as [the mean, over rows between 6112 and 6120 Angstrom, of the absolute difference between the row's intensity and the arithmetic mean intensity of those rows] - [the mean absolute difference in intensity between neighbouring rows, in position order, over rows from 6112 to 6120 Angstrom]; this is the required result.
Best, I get -0.11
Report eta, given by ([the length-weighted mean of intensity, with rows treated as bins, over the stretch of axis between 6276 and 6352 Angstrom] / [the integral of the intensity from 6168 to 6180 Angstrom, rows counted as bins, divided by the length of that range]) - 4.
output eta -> -3.003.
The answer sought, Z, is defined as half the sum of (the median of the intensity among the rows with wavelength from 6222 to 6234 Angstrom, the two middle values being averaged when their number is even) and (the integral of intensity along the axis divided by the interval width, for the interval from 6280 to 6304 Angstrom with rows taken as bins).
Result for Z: 6.93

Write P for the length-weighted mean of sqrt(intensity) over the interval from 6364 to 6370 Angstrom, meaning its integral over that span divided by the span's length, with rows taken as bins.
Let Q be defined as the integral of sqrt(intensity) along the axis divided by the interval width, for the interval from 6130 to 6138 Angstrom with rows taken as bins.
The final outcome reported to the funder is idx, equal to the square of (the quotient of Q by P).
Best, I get 1.04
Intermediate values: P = 2.57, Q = 2.63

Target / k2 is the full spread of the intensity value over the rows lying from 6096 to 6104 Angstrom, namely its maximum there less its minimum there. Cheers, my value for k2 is 0.90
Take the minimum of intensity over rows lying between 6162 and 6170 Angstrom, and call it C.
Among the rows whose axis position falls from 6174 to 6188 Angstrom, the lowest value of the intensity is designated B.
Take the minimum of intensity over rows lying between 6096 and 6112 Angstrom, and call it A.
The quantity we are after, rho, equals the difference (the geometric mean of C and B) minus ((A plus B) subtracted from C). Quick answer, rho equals 12.3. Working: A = 6.733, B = 5.789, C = 6.206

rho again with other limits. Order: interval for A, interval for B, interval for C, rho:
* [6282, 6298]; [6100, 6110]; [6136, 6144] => 12.5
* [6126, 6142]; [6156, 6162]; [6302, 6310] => 12.8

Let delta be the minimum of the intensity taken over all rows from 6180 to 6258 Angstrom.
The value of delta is 5.692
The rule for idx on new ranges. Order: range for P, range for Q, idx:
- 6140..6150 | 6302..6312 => 1.01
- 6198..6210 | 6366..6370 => 0.96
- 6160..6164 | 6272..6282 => 0.92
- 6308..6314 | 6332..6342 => 0.99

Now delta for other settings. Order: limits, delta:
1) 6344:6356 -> 6.504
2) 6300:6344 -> 6.189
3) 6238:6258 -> 5.692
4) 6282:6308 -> 5.47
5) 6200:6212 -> 6.267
